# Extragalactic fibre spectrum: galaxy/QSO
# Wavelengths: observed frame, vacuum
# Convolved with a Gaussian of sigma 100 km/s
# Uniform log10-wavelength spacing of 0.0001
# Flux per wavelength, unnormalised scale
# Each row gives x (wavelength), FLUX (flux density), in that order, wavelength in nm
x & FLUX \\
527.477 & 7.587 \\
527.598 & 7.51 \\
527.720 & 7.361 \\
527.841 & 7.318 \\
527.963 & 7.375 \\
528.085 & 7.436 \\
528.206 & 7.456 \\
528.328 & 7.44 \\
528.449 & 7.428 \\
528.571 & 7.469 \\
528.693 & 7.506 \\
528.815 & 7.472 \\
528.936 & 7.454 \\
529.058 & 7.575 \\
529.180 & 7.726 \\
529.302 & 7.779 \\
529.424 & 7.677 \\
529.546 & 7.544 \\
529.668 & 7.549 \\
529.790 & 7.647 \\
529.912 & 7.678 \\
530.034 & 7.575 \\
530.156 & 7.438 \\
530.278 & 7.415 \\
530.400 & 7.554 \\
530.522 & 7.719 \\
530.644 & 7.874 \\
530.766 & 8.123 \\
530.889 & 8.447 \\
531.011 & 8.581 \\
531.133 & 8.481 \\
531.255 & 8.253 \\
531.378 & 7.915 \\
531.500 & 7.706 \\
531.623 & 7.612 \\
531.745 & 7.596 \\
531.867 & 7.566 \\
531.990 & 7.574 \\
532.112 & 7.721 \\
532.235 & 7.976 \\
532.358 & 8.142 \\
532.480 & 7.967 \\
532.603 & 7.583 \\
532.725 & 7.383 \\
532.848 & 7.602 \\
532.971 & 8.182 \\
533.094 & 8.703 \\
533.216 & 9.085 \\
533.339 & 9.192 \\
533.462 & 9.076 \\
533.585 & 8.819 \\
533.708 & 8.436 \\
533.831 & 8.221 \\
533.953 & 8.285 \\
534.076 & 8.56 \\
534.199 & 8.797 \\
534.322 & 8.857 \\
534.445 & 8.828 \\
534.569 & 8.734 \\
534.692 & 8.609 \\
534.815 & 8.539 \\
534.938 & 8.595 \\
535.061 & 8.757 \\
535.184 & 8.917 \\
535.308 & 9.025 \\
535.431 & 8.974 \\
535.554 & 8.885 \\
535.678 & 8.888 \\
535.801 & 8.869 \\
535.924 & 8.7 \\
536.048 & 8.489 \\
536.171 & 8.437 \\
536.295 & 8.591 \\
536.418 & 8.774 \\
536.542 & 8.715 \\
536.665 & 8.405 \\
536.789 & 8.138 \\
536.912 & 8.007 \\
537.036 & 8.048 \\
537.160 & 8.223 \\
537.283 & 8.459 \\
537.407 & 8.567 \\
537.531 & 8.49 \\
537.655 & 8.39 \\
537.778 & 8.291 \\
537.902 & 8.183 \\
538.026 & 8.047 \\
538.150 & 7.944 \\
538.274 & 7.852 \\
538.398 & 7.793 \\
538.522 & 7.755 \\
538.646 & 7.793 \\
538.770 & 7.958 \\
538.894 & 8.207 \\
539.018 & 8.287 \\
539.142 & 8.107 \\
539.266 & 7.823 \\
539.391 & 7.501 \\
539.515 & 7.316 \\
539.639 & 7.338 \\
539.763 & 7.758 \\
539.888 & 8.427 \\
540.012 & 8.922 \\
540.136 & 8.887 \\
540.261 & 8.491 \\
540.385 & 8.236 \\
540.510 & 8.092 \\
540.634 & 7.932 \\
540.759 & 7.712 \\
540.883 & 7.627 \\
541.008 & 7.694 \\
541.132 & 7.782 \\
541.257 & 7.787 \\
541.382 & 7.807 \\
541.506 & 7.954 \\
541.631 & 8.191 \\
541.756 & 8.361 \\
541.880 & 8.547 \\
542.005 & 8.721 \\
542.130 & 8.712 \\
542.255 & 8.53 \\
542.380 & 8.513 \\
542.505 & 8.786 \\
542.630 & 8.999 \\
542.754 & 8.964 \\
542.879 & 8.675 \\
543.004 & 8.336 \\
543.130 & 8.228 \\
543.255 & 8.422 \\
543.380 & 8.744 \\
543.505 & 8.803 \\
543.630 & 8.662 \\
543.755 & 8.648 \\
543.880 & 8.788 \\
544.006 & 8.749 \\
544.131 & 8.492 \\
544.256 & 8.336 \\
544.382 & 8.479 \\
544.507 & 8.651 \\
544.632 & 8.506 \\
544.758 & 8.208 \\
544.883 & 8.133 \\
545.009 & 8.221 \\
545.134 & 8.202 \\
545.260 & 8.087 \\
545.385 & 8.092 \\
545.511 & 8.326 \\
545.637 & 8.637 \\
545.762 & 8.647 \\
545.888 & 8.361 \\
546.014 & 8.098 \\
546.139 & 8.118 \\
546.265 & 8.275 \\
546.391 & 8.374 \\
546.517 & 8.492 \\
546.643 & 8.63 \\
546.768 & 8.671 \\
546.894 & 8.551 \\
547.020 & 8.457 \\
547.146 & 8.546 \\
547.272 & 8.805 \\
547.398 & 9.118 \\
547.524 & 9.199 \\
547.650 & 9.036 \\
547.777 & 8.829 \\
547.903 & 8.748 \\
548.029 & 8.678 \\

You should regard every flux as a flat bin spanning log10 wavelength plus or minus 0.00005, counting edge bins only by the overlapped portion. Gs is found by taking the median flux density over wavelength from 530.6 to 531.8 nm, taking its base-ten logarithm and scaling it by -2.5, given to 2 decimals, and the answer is -2.26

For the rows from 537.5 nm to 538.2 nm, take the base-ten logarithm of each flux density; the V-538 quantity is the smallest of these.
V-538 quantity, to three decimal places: 0.900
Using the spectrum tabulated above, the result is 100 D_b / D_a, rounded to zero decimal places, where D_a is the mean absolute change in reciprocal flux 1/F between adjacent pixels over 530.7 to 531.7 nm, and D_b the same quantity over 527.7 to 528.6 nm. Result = 21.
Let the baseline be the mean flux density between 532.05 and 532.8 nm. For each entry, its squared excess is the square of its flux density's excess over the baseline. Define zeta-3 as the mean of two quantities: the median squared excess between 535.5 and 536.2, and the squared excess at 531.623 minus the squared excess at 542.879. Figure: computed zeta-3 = 0.1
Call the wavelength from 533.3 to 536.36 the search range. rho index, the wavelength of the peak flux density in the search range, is 533.339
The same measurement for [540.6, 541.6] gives 541.506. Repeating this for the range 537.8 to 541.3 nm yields 540.012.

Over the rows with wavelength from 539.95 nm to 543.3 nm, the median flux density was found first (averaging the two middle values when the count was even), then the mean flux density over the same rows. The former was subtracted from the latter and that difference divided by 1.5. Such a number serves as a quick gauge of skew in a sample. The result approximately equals -0.02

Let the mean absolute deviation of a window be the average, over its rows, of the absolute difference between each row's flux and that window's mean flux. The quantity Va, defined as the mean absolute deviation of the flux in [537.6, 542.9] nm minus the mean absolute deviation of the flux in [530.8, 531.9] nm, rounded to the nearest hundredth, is 0.00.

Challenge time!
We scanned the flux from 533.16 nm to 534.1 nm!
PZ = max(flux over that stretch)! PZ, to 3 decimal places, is 9.192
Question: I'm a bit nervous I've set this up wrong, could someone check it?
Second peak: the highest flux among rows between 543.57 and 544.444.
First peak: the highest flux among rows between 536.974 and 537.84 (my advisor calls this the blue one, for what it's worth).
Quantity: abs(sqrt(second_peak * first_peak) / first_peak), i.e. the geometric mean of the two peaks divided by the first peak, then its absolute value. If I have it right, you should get 1.013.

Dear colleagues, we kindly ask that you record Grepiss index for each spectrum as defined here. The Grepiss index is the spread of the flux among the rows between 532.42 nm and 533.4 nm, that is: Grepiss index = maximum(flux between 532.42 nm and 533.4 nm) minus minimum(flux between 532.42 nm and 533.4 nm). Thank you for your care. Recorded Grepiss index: 1.8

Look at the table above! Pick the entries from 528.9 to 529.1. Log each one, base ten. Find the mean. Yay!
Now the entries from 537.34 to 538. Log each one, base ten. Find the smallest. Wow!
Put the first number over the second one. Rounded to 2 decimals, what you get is 0.96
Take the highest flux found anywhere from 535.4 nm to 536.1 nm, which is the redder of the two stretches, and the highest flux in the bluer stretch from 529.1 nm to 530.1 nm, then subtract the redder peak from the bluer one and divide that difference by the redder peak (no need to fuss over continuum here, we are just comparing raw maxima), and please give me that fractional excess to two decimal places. -0.13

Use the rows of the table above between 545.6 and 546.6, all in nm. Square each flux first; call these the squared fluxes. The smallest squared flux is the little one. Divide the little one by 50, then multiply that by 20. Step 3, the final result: 26.2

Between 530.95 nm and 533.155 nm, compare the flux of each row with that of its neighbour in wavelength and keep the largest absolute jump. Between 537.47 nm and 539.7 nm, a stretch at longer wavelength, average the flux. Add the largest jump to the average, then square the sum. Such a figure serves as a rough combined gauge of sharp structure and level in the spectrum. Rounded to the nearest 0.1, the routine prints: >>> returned 72.7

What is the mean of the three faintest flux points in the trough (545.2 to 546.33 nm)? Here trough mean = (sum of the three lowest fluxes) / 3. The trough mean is 8.1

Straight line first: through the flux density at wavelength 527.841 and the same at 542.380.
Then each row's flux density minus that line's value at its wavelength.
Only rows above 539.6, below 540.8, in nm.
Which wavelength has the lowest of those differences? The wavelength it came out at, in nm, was 539.639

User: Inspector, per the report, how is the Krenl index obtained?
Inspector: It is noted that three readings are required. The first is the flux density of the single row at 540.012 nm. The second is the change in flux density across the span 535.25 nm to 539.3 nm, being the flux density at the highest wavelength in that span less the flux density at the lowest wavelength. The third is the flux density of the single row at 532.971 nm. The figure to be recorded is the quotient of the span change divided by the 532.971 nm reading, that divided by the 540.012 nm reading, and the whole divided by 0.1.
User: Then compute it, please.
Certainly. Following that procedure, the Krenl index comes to -0.16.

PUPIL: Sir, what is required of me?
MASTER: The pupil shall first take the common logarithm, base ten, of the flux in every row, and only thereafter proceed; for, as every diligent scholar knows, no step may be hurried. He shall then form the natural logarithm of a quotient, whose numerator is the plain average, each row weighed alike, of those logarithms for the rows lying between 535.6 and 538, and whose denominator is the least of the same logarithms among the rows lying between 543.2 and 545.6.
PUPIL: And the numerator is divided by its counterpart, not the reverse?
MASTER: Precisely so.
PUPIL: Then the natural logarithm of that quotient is 0.02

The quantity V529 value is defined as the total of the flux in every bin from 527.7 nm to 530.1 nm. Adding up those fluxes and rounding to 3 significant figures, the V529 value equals 150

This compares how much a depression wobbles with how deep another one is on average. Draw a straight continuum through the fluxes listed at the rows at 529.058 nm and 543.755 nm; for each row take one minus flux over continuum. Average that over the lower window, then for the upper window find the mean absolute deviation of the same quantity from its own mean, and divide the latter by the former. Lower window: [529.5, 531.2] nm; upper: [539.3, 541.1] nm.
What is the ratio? -2.5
